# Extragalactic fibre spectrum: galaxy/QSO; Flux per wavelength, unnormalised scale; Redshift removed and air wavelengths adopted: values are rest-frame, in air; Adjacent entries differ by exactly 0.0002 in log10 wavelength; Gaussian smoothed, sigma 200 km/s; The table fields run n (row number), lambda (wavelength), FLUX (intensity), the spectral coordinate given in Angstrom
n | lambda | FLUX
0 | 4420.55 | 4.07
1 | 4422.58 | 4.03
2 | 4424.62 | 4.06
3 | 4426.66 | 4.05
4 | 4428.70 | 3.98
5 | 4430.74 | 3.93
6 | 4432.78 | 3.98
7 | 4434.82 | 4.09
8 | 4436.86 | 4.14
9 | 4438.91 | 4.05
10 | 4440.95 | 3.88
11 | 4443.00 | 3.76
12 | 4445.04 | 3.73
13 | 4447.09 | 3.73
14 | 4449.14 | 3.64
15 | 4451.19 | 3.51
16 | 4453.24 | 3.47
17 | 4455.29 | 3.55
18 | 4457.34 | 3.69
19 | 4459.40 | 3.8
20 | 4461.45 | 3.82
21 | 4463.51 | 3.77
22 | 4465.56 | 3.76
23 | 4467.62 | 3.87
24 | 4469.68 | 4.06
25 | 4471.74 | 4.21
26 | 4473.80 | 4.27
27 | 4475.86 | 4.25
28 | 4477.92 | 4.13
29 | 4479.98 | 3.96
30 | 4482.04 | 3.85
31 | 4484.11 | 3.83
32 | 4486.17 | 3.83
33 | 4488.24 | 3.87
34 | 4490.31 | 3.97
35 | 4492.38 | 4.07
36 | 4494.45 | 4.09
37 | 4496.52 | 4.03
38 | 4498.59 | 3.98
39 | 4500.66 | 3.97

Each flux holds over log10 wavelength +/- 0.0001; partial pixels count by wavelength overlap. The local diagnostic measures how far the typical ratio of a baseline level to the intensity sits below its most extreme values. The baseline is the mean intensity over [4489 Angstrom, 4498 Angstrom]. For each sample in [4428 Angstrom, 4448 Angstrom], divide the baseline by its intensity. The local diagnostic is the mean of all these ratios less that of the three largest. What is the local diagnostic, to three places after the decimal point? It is -0.050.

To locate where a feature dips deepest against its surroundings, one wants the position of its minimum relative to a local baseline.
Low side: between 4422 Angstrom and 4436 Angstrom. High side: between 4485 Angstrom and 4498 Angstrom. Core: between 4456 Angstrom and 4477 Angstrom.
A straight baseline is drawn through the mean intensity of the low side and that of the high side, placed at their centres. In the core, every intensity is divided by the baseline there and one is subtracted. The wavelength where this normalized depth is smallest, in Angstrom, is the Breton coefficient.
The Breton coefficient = 4457.34 Angstrom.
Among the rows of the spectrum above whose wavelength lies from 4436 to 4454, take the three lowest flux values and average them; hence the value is 3.54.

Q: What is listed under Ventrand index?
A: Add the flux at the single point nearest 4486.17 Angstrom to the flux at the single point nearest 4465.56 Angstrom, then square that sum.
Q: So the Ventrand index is 58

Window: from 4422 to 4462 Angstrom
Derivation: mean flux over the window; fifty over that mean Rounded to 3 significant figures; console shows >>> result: 13.0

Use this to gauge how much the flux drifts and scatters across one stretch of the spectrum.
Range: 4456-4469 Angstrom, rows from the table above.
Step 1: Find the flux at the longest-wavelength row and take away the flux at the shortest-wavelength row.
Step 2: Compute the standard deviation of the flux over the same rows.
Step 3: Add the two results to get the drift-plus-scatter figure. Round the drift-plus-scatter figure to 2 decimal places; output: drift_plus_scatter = 0.24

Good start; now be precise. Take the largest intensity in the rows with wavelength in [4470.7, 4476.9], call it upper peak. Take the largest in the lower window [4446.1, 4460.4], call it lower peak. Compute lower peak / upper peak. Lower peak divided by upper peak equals 0.89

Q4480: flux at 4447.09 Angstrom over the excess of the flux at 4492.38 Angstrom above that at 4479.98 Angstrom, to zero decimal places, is 34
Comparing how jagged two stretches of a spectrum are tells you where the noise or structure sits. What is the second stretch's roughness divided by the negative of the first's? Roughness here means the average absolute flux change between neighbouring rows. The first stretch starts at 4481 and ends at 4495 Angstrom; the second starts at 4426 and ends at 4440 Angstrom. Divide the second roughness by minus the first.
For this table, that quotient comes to -1.50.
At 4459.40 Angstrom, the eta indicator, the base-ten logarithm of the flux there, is 0.58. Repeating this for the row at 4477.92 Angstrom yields 0.62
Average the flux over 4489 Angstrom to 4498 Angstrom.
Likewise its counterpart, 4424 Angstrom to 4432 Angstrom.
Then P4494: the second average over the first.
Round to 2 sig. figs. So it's 0.99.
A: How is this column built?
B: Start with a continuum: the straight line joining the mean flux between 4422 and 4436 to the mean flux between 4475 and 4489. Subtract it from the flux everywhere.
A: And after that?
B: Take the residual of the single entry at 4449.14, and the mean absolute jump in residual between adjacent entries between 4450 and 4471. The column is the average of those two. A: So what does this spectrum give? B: -0.14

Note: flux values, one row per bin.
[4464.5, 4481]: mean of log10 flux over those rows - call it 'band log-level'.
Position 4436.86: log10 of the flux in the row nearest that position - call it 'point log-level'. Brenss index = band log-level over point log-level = 0.986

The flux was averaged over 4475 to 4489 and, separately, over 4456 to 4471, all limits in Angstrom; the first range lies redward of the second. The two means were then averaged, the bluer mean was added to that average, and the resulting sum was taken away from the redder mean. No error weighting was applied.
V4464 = -3.76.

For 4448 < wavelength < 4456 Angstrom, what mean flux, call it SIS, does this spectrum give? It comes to 3.54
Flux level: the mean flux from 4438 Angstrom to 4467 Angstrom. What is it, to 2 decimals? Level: 3.73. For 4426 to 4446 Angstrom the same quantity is 3.96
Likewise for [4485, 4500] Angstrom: 3.98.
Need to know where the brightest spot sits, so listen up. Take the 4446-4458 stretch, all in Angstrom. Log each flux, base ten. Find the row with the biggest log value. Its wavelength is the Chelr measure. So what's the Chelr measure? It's 4447.09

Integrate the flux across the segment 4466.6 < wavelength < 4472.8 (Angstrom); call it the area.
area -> 25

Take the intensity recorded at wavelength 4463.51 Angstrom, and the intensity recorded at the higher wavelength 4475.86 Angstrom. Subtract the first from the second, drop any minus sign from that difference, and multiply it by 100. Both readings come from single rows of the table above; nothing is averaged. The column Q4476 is 48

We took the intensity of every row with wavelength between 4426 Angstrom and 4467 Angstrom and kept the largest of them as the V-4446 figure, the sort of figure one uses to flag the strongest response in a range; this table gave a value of 4.14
